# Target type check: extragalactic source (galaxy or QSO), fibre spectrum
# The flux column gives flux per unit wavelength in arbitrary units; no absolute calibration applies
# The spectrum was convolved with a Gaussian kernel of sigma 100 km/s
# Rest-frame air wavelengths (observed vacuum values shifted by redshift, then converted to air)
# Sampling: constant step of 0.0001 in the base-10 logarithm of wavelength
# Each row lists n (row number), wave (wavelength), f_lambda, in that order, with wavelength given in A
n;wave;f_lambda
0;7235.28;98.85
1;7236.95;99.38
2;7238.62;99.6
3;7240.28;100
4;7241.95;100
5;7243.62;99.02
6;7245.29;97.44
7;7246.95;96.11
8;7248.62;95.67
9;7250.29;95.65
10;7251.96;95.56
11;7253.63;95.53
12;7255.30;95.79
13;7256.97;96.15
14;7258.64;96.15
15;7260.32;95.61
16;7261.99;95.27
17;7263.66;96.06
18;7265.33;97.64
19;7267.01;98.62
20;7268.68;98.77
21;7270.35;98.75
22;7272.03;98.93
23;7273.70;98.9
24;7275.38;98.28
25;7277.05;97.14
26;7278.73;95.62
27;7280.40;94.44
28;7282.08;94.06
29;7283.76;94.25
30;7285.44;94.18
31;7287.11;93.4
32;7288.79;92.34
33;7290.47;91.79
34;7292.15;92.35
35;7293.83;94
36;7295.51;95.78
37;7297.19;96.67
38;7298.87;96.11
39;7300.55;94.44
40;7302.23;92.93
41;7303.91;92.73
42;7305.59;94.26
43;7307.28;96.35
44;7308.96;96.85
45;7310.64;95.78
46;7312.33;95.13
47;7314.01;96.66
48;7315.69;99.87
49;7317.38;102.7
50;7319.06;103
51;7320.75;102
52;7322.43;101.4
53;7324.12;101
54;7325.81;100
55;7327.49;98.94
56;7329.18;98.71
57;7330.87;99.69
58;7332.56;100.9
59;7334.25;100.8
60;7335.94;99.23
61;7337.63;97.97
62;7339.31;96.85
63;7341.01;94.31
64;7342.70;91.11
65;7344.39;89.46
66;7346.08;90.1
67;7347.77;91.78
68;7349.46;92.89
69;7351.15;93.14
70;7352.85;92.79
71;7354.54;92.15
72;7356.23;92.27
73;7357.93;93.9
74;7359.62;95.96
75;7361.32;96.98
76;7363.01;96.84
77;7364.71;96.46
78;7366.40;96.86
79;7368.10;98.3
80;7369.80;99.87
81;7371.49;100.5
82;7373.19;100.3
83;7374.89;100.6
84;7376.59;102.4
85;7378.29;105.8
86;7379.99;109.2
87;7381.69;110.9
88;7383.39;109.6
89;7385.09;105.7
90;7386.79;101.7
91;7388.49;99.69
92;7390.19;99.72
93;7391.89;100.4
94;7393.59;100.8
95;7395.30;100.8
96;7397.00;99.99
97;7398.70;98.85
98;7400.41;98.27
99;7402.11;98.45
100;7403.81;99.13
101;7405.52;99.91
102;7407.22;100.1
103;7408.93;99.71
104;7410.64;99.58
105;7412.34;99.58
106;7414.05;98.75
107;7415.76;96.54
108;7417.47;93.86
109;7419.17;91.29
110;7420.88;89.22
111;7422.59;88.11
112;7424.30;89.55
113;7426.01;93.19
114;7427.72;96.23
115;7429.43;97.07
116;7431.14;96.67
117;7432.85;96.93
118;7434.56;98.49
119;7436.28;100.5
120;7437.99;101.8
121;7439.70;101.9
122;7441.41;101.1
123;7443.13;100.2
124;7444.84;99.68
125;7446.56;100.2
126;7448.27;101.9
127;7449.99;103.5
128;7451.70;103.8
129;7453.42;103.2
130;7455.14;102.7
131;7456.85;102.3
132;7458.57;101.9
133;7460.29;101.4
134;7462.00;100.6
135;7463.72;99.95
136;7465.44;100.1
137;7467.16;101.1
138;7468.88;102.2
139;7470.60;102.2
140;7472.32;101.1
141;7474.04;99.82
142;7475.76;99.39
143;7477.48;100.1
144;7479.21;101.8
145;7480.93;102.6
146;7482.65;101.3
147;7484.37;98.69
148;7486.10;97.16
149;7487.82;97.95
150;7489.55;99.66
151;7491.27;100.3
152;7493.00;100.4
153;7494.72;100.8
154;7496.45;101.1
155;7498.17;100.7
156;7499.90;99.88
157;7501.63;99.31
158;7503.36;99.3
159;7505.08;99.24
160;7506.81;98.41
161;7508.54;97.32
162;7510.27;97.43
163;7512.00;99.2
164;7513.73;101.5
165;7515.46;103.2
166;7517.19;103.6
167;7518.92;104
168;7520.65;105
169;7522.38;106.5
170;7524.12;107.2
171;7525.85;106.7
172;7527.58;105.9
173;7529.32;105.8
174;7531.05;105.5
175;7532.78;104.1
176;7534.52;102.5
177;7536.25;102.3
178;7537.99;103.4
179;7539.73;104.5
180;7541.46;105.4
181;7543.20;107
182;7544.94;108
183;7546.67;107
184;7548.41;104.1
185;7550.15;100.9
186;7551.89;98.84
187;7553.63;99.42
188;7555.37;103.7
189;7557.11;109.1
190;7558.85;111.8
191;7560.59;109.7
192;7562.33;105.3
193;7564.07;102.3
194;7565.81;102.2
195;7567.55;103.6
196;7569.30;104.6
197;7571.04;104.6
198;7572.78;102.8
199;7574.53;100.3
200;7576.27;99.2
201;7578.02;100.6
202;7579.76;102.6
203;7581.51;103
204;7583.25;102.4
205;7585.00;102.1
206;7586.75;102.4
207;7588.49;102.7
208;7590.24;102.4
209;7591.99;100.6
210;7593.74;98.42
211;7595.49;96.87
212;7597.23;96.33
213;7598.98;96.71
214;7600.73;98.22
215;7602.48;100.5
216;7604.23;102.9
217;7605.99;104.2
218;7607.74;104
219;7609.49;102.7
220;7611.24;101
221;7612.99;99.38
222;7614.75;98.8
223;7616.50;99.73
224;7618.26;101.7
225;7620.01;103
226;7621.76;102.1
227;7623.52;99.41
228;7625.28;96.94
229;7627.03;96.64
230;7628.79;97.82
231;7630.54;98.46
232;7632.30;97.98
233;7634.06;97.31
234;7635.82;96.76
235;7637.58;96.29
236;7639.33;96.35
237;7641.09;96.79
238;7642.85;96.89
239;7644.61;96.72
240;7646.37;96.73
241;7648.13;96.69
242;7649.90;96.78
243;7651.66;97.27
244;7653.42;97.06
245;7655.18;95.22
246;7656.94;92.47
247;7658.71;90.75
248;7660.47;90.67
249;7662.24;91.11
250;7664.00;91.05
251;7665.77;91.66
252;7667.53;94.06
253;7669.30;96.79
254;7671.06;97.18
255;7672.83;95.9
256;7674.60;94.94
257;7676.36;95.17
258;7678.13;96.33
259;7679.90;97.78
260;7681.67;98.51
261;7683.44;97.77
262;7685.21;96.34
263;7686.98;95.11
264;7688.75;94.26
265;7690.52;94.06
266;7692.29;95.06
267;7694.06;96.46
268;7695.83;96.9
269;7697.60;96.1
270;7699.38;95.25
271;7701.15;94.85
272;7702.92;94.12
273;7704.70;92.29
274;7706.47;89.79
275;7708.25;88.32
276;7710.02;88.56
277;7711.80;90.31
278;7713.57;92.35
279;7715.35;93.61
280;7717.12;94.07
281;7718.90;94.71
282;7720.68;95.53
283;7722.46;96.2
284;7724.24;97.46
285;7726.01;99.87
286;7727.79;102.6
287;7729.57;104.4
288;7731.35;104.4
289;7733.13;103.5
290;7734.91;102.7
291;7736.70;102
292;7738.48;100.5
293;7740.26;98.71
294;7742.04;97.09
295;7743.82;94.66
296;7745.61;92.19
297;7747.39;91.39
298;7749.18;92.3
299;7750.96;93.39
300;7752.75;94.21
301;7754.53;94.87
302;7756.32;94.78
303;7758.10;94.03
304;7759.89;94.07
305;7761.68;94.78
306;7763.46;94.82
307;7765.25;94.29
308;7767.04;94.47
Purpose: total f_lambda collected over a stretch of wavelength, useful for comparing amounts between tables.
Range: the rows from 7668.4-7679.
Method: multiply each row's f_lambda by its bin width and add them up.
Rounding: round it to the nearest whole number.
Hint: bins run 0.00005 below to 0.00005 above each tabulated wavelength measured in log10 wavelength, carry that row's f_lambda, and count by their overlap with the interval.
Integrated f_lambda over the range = 1018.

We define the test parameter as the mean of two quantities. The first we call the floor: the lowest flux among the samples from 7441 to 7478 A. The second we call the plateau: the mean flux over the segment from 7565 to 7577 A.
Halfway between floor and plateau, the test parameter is 101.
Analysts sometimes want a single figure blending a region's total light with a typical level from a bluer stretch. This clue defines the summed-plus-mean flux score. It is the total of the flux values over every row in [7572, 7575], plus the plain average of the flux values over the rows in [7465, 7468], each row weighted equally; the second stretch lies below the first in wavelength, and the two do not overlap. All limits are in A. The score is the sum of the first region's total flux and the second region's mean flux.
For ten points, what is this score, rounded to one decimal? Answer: 303.7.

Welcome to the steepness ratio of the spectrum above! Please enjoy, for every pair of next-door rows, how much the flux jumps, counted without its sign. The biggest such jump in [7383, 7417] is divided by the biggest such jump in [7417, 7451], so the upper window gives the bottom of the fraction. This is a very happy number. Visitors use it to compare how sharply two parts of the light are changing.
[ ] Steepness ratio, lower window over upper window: 1.1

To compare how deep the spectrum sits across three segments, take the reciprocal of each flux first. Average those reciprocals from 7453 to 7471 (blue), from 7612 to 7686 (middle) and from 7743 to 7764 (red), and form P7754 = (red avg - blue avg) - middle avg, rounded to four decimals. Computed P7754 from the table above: -0.0095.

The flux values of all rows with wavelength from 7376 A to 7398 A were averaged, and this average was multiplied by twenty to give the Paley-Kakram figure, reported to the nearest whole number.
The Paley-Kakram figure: 2072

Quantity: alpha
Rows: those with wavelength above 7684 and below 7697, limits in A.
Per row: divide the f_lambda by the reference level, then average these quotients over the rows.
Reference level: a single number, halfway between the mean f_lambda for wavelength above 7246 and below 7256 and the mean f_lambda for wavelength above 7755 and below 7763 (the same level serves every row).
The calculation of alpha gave 1.004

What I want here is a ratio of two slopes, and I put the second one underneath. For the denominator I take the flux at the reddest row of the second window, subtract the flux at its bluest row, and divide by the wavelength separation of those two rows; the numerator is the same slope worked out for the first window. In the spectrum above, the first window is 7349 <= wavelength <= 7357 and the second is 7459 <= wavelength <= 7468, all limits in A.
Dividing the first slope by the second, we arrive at 2.1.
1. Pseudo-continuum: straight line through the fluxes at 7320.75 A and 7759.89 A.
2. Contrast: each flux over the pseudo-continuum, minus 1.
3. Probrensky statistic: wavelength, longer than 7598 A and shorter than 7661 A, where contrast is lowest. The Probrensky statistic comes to 7660.47 A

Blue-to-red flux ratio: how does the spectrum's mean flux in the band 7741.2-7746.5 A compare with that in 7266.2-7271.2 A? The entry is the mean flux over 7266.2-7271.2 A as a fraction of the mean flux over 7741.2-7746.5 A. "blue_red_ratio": 1.04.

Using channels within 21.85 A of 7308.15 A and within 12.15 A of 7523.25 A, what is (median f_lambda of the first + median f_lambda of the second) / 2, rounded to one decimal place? 100.4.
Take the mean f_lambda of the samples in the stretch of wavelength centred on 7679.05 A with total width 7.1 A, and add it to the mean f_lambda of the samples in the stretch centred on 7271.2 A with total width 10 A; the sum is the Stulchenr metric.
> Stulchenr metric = 196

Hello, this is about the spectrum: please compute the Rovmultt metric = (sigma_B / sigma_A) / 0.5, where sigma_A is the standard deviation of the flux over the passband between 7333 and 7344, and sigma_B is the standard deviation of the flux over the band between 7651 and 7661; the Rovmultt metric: 1.7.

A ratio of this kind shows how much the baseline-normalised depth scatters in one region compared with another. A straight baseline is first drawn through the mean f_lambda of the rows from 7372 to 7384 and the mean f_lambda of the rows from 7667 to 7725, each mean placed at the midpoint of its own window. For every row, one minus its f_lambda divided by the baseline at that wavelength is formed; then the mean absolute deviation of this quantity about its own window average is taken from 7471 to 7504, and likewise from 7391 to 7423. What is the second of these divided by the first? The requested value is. 2.7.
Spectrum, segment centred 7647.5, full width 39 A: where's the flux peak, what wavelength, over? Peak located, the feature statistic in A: 7630.54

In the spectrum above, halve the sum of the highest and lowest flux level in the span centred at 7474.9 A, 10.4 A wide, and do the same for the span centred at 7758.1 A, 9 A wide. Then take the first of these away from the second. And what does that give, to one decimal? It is -6.3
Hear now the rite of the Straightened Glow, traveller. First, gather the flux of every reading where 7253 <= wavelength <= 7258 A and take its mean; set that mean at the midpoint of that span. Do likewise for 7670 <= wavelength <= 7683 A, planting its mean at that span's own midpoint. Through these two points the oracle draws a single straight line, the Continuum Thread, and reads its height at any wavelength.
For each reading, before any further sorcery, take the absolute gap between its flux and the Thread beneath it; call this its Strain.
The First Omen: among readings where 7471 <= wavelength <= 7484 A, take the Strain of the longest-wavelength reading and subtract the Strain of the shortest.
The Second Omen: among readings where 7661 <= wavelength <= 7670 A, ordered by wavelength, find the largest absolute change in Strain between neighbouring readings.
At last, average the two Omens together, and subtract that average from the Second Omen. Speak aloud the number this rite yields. 1.1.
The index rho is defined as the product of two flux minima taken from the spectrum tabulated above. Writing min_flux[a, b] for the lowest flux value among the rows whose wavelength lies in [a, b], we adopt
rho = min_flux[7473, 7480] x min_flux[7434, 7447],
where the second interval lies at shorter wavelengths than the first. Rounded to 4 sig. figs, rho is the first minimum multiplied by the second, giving 9789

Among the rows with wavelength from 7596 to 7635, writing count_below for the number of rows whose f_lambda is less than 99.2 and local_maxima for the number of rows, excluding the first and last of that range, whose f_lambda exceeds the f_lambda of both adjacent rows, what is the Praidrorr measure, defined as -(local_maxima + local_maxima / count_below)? -3.30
